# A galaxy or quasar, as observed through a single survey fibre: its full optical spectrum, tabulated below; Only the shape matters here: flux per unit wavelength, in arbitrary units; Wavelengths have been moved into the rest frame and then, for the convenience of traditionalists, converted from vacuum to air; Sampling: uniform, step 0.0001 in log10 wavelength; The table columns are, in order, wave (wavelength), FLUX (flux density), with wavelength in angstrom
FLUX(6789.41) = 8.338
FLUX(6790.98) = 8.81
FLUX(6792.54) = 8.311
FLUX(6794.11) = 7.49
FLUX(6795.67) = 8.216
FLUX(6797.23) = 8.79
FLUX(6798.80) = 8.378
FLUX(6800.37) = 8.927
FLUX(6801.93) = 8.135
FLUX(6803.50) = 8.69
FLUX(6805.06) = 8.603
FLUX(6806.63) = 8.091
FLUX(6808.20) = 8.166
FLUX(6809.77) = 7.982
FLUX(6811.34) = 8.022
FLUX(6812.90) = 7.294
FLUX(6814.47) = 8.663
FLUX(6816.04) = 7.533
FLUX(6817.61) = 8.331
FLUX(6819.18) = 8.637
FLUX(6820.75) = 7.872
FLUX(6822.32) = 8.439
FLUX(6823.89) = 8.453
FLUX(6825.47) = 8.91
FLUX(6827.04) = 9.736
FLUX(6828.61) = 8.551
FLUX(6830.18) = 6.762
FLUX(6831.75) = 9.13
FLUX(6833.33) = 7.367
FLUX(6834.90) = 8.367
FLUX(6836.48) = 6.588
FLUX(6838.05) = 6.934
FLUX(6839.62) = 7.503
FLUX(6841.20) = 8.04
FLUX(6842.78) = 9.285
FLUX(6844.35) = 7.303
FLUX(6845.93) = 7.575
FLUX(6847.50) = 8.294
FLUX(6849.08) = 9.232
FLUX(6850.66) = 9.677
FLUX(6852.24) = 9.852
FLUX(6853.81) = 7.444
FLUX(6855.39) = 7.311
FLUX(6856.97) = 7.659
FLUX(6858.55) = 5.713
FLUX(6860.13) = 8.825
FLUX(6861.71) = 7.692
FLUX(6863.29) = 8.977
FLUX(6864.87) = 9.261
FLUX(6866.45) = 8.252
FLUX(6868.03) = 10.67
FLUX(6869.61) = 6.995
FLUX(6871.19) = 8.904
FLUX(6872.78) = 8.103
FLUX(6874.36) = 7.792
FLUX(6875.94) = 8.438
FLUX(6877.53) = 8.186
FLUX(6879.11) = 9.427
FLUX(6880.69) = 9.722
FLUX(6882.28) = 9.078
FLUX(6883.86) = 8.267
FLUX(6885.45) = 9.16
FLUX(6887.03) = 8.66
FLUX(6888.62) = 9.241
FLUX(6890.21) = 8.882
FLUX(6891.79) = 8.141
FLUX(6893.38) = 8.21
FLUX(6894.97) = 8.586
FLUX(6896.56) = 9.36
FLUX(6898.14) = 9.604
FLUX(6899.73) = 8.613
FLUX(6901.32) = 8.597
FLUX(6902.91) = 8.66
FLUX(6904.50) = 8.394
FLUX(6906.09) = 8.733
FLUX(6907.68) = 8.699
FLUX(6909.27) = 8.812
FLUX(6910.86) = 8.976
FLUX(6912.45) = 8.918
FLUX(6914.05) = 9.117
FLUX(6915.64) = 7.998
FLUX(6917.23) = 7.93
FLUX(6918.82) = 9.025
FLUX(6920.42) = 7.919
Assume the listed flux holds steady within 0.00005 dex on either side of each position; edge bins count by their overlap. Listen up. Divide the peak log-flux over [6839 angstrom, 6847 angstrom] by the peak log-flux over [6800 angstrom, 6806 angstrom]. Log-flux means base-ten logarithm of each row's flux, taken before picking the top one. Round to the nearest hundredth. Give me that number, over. 1.02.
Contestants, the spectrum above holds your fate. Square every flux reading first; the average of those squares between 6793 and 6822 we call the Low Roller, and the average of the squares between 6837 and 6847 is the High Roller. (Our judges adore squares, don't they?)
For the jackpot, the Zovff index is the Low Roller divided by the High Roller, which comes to 1.11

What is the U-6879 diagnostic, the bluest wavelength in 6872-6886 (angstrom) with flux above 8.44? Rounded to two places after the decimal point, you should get 6879.11 angstrom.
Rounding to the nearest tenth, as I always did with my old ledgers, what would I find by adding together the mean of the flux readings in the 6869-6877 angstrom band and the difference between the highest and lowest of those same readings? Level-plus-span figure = 10.0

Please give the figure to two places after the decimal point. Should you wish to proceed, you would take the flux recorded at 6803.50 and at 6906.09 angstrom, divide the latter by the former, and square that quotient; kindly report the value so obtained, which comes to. 1.01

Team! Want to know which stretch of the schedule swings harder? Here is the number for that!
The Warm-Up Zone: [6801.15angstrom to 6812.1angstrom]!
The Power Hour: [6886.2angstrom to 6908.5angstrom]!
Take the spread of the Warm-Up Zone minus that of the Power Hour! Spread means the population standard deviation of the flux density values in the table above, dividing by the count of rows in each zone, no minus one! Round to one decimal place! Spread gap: -0.1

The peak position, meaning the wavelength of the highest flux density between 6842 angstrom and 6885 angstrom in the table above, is 6868.03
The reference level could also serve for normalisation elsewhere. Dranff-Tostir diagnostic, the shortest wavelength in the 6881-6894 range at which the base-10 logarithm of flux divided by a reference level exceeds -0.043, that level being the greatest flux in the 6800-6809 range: 6882.28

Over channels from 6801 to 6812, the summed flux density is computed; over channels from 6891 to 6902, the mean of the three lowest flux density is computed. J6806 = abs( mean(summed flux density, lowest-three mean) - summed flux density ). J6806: 24.7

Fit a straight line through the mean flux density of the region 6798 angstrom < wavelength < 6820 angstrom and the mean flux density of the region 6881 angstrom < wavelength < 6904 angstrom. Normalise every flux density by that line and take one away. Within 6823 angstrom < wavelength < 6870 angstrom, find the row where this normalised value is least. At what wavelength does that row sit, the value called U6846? 6858.55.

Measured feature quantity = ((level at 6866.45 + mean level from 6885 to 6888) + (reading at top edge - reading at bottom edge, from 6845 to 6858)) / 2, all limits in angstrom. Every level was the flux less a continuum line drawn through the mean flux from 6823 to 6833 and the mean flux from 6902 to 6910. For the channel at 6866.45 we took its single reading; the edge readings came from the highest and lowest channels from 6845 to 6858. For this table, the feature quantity 0.0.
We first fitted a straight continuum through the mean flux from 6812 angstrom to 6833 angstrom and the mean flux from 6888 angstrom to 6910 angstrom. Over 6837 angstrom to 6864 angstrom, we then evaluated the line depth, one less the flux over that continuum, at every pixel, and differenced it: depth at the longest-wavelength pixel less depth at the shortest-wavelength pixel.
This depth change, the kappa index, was -0.23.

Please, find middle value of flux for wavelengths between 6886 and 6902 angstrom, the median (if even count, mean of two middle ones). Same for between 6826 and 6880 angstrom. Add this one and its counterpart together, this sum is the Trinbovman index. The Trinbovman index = 16.9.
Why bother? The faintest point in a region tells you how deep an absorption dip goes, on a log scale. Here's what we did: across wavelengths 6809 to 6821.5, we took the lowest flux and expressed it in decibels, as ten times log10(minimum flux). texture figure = 8.6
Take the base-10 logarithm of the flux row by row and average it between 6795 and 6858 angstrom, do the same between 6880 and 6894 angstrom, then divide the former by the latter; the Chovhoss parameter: 0.966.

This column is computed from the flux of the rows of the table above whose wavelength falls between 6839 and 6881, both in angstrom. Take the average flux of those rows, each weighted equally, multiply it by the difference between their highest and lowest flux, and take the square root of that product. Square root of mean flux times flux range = 6.44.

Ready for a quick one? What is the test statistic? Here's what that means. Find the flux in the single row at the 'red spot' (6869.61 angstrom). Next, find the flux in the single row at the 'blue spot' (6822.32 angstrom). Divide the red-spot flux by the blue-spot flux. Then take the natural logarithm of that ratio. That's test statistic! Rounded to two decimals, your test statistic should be -0.19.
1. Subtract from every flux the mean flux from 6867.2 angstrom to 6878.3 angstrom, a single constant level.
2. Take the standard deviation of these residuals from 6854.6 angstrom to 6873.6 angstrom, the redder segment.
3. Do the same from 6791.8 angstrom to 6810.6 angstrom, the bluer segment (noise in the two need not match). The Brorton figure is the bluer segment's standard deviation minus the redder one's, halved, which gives -0.4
